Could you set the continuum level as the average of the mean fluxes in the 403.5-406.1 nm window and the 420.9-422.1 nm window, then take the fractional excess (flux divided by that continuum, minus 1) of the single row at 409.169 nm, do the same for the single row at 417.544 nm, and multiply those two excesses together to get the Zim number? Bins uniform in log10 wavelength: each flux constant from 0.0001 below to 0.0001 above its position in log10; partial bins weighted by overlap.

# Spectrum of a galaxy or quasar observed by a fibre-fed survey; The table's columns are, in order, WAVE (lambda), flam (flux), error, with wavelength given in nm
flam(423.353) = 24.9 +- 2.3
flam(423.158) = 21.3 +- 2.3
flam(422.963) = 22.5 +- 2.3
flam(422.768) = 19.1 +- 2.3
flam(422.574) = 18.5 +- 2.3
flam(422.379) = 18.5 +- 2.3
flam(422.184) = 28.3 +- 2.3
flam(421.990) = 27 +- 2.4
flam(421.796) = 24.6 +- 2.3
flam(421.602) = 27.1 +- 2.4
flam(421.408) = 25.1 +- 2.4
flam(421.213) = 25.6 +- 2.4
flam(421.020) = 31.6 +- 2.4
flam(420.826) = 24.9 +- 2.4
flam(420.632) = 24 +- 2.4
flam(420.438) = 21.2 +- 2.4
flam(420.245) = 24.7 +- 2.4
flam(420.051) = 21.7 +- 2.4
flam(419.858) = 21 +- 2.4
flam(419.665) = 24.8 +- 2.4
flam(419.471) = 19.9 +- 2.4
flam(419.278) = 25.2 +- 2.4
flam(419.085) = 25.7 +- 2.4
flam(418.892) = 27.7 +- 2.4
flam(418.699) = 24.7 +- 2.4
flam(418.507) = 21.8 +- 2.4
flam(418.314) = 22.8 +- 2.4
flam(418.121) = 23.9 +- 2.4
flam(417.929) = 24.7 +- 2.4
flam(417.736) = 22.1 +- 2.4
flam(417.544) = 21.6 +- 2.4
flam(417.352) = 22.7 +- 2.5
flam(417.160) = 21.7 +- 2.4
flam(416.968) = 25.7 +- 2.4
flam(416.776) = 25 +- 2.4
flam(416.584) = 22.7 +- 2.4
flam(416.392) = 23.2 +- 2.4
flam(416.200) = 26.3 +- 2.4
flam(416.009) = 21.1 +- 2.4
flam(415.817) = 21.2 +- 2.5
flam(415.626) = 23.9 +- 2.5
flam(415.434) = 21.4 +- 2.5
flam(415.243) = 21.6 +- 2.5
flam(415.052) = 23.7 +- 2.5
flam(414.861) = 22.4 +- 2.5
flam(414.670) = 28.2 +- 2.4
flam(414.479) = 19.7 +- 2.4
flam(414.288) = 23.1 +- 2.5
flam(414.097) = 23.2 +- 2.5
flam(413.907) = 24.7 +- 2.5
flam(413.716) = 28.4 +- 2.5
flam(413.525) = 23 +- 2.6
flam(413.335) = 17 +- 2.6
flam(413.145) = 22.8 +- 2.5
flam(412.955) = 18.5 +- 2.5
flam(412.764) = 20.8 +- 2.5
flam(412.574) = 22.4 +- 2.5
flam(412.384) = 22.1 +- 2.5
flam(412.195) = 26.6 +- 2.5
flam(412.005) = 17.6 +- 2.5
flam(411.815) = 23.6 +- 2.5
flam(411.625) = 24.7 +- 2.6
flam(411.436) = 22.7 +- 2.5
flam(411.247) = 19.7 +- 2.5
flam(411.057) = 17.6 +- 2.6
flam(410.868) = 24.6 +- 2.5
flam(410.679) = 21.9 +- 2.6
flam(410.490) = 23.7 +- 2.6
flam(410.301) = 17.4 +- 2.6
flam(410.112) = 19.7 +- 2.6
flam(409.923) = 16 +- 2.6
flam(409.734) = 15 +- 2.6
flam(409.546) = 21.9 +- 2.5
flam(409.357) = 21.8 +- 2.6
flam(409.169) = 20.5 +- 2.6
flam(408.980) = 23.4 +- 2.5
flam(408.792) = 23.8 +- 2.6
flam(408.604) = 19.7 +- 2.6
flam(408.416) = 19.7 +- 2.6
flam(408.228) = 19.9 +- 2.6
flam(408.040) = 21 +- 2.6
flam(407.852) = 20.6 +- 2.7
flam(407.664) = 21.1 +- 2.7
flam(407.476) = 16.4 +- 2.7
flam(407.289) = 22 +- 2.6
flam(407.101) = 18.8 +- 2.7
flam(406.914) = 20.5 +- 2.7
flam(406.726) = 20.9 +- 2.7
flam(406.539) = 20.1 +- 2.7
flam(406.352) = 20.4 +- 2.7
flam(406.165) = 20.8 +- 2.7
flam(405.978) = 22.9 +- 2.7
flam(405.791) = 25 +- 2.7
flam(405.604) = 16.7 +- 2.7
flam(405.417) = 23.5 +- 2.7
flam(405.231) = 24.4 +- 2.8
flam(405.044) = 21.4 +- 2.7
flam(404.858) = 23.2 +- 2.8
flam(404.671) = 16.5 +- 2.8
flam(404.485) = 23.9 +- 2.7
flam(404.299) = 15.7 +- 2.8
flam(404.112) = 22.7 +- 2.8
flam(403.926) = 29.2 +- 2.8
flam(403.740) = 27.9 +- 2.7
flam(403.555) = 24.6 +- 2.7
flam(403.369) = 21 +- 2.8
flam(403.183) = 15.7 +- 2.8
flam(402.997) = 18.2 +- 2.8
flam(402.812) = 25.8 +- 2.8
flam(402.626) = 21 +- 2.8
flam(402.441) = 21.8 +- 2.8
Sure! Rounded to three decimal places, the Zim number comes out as 0.022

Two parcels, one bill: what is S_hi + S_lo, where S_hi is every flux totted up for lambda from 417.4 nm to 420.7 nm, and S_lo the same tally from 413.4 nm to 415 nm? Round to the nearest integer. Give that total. 590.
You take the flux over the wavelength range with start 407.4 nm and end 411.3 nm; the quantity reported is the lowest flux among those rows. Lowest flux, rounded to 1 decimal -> 15.0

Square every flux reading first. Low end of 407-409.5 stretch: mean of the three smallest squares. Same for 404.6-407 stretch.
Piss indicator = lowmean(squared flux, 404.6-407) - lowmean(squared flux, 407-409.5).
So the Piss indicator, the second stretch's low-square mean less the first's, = -18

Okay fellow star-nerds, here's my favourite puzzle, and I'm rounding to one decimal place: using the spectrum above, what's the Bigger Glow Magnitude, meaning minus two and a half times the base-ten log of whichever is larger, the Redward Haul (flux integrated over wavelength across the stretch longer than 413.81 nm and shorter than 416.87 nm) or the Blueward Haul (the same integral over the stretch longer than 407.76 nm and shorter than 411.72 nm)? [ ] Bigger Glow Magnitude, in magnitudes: -4.8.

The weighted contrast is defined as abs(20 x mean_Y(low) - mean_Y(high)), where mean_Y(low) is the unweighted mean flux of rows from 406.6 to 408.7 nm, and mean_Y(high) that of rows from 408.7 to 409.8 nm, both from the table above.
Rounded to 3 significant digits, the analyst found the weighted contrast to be 380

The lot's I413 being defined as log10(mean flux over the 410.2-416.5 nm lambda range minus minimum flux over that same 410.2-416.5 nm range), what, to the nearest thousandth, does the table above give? 0.731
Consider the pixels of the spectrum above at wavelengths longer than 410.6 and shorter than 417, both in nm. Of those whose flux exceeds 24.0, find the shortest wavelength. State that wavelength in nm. 410.868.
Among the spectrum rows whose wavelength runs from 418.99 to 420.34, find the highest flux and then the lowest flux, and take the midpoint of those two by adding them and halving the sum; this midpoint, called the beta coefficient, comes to 22.8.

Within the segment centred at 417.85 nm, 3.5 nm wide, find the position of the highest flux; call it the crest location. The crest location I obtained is 418.892 nm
